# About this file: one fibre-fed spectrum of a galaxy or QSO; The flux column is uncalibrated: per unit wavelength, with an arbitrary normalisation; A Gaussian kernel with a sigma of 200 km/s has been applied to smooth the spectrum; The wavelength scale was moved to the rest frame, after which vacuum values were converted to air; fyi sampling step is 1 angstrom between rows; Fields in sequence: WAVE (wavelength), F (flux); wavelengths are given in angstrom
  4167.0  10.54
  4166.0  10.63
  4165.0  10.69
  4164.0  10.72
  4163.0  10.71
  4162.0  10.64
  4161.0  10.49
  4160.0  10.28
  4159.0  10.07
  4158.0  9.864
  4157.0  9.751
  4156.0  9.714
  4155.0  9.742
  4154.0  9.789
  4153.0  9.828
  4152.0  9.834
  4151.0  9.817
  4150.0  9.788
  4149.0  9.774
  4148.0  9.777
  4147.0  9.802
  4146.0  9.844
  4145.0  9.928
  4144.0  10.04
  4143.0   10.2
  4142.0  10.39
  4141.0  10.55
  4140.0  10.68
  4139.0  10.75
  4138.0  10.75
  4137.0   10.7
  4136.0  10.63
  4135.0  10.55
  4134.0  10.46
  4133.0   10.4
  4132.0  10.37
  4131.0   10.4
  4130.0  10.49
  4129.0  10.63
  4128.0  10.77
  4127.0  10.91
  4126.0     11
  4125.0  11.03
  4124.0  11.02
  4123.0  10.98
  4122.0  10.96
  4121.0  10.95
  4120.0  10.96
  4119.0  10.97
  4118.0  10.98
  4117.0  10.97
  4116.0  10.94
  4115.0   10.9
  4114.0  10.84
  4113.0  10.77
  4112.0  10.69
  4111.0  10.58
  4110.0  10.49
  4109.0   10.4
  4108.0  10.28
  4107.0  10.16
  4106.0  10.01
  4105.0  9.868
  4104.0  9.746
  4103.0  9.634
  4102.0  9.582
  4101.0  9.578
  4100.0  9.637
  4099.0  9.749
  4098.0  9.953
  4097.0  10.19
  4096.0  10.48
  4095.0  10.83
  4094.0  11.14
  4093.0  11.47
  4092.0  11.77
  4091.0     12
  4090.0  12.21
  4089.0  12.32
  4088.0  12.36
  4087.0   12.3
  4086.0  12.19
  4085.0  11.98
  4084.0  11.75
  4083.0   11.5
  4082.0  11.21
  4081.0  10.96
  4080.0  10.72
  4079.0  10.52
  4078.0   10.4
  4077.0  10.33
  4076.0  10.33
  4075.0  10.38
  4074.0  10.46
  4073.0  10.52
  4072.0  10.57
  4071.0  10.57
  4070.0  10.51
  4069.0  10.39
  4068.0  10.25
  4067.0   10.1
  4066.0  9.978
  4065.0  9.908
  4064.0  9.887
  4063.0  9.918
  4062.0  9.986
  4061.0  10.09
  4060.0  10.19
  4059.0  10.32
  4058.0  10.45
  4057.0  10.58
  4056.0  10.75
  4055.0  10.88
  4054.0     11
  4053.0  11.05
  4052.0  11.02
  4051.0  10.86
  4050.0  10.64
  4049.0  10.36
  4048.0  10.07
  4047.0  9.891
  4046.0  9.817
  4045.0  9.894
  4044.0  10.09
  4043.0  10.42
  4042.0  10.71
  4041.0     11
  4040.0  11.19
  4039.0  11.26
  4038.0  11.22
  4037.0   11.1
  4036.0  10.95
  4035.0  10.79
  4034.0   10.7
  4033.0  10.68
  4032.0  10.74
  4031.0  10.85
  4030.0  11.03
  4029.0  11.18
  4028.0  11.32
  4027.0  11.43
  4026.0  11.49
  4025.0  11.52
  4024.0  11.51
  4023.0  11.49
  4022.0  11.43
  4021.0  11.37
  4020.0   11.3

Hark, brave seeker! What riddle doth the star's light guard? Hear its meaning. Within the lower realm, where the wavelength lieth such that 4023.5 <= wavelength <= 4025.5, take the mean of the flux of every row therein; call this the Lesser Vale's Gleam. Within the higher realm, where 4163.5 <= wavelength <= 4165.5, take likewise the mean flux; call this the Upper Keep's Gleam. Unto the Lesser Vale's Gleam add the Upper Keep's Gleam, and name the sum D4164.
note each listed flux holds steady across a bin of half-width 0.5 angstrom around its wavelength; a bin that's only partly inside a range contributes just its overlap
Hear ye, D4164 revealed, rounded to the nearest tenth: 22.2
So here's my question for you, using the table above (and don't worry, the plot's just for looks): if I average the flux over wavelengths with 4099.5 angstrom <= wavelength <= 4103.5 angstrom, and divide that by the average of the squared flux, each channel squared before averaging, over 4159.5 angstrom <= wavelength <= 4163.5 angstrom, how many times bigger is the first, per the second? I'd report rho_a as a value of 0.087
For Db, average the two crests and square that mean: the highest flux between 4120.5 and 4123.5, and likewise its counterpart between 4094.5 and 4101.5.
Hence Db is 119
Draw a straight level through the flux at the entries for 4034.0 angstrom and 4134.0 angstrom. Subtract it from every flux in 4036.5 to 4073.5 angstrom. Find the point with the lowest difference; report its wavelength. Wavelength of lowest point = 4046.0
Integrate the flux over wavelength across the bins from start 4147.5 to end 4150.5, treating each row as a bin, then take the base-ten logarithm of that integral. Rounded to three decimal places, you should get 1.467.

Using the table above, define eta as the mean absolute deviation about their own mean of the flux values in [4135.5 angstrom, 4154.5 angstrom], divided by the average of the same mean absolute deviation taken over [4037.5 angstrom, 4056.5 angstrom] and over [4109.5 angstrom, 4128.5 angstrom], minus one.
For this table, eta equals 0.36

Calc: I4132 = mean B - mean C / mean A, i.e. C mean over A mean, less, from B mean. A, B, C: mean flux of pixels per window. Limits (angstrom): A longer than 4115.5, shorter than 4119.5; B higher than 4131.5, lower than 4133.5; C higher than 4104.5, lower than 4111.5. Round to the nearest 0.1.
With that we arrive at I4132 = 9.4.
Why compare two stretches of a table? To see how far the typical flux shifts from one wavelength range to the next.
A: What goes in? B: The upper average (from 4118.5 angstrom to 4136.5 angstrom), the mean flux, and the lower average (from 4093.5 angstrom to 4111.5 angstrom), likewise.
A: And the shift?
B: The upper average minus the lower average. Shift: 0.62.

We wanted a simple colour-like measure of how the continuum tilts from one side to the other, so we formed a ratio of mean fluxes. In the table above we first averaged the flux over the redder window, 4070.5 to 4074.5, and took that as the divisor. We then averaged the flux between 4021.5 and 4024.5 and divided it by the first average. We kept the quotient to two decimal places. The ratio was 1.09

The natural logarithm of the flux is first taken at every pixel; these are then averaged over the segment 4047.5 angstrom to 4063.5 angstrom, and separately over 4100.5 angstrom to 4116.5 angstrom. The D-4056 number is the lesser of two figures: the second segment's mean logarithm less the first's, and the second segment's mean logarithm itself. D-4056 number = -0.02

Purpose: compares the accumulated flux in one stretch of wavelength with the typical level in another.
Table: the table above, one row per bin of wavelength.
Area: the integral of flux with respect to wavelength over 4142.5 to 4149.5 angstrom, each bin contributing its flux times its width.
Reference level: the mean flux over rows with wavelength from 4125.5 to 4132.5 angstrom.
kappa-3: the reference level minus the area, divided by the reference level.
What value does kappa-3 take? -5.5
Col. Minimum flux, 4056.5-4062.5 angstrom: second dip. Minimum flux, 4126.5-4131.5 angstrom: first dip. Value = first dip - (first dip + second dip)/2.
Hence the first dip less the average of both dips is 0.21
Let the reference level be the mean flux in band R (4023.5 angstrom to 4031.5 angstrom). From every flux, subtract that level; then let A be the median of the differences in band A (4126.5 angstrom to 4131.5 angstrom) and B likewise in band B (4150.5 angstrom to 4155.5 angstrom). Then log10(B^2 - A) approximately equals 0.45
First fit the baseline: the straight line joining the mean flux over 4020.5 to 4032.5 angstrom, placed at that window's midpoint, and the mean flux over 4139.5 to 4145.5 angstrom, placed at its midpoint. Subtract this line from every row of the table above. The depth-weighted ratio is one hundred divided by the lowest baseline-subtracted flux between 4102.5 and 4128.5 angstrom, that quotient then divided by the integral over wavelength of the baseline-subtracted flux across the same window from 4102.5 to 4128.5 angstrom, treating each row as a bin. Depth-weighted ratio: -32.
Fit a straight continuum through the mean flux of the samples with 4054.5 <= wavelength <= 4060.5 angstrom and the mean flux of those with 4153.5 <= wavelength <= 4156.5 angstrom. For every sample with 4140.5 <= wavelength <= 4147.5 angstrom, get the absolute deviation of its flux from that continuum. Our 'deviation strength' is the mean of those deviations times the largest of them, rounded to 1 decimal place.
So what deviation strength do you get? 0.2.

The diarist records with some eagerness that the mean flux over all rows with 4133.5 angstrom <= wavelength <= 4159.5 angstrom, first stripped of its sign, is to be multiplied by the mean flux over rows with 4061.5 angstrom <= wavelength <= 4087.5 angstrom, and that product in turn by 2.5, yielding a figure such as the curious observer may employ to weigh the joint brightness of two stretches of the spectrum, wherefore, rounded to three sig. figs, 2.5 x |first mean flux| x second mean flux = 270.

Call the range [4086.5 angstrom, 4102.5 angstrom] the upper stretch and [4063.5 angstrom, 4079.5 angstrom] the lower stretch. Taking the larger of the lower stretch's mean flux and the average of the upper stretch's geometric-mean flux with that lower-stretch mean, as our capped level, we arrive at 10.6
